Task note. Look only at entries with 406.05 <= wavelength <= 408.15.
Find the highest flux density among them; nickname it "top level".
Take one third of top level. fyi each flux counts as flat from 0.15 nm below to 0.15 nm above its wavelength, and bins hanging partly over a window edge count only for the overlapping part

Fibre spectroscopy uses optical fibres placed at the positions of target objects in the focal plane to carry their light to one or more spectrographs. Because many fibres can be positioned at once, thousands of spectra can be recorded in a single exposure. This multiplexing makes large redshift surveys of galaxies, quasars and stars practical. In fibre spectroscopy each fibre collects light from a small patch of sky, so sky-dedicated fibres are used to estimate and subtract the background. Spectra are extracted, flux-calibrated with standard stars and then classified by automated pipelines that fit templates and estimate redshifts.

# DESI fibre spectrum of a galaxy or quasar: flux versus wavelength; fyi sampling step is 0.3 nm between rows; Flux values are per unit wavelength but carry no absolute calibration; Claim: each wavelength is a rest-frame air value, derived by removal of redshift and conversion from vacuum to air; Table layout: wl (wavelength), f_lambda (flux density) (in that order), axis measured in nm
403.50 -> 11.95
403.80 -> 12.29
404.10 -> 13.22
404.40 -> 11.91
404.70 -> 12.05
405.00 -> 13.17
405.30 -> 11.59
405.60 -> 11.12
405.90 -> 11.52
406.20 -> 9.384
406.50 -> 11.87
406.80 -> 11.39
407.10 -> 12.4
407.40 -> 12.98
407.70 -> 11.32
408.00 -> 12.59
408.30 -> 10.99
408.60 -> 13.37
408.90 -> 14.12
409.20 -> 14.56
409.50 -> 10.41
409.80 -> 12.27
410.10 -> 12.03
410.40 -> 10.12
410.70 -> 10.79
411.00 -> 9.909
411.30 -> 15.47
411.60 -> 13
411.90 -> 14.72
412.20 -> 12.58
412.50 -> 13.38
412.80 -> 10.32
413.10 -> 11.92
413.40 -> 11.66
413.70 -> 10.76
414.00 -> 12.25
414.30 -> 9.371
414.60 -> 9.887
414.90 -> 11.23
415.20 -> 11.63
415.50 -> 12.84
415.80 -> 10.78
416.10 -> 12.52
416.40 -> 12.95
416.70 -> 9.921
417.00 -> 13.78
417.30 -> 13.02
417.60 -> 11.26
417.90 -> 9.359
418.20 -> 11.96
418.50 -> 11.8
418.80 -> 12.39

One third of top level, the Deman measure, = 4.33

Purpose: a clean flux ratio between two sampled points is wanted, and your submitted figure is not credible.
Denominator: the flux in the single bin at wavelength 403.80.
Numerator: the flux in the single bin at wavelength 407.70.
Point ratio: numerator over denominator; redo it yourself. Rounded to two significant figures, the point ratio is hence 0.92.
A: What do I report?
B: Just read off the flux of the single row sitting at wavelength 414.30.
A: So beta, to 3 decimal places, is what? 9.371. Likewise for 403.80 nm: 12.290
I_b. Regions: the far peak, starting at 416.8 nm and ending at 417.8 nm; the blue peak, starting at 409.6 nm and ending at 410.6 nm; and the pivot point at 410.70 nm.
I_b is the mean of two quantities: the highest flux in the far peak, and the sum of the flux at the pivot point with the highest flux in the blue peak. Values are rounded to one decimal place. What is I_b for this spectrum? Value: 18.4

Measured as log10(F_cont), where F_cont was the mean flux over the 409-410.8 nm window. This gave 1.07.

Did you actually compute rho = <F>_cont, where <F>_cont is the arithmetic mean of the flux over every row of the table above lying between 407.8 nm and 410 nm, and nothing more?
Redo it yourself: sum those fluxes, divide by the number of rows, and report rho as 12.6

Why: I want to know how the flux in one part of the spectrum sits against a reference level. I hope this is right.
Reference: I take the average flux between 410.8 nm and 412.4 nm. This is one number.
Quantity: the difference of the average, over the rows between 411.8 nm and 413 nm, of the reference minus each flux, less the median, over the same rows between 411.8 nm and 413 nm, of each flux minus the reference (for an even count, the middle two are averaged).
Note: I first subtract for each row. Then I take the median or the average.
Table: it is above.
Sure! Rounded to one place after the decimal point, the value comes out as 0.5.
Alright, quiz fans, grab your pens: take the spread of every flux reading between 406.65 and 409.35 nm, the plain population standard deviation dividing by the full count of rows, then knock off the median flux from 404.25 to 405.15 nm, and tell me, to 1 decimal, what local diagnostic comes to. -10.9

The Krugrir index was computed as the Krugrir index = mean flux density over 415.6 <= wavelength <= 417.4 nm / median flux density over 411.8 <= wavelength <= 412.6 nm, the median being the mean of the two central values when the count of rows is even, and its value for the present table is 0.91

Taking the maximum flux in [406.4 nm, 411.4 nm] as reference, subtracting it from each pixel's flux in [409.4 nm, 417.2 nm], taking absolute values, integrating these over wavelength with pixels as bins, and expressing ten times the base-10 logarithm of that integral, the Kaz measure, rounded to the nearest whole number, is 15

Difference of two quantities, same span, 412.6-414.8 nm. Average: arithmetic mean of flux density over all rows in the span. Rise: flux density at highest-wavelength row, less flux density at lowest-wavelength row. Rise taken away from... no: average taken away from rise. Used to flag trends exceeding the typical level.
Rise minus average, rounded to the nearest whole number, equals -11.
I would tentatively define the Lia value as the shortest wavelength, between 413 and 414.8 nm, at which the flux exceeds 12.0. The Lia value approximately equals 414.00 nm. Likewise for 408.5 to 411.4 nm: 408.60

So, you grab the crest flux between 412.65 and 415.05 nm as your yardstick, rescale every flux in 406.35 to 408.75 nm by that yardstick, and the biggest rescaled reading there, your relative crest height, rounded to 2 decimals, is 1.09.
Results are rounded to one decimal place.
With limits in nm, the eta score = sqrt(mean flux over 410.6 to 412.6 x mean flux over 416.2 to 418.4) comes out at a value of 12.3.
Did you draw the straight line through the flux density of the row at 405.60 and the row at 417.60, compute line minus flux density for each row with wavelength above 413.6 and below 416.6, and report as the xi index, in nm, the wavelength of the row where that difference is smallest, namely 416.40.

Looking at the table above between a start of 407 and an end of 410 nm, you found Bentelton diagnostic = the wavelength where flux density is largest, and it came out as 409.20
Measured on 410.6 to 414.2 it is 411.30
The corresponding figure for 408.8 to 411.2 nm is 409.20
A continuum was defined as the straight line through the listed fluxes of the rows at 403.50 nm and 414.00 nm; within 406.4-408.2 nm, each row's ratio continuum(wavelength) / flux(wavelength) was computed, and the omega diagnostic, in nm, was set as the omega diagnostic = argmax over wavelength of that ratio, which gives 407.70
